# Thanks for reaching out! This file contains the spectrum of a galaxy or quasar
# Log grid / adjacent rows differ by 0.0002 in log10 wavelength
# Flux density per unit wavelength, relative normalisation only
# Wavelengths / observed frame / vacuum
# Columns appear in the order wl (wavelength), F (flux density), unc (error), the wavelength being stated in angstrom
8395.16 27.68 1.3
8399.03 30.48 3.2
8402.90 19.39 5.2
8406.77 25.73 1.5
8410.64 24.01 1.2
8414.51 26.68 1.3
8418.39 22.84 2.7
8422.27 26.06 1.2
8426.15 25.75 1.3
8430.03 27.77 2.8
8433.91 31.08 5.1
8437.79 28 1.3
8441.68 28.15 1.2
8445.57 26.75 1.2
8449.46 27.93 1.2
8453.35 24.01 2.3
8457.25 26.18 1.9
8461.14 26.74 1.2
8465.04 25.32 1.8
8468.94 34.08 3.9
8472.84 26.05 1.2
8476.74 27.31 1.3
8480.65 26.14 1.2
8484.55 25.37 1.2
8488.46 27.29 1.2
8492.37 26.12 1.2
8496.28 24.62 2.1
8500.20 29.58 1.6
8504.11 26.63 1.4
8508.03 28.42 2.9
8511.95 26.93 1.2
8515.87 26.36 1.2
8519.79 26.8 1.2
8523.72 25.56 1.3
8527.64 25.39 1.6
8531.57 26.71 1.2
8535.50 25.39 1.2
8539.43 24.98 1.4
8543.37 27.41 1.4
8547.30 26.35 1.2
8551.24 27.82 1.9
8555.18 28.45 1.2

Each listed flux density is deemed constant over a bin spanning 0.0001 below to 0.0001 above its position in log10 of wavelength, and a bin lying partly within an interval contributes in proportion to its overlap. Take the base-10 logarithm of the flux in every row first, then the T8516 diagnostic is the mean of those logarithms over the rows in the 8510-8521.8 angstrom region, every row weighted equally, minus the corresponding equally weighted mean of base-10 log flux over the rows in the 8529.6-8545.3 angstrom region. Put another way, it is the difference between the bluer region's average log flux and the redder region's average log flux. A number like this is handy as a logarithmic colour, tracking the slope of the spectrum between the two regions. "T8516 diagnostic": 0.010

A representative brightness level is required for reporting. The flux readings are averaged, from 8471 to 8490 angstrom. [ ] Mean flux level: 26.4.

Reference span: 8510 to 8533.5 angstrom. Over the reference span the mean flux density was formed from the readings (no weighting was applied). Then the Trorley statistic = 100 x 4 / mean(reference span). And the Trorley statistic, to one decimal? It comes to 15.2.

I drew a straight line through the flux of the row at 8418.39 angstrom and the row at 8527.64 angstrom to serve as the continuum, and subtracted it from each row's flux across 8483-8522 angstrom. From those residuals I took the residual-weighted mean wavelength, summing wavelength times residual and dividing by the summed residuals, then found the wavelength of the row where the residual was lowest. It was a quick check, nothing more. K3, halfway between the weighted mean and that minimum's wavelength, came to 8499.4 angstrom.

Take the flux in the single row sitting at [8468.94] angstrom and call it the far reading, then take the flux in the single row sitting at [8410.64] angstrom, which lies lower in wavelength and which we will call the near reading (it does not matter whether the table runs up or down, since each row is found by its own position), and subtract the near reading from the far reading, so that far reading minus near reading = 10.1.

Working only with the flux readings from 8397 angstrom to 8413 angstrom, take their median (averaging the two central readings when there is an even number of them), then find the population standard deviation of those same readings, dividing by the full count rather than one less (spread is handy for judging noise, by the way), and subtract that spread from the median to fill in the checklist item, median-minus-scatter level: 20.9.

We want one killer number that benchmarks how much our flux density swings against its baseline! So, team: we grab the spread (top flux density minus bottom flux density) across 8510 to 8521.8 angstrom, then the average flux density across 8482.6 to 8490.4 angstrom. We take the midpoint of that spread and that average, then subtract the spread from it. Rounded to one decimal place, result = 12.9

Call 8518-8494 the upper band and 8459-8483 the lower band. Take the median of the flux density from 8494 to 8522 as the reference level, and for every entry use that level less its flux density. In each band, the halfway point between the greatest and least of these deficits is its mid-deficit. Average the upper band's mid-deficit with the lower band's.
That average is -1.6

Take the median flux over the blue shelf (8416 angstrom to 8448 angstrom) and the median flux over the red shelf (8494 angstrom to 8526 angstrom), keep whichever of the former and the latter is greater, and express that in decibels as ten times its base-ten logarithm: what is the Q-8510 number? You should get 14.36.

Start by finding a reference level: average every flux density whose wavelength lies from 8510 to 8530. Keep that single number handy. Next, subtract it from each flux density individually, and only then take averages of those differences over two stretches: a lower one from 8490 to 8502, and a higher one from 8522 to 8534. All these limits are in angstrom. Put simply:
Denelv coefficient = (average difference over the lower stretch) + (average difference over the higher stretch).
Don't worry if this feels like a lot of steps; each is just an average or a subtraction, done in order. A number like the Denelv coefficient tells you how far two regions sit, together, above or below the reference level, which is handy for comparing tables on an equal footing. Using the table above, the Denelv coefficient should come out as 0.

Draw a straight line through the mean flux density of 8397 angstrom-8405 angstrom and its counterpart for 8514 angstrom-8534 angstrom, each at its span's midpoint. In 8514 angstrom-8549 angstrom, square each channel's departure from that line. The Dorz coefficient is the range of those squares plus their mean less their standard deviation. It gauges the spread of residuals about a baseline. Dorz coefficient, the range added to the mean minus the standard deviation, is 2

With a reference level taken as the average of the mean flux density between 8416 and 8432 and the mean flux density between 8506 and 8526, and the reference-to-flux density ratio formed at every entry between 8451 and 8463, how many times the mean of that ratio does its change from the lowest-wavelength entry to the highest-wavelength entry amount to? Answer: -0.11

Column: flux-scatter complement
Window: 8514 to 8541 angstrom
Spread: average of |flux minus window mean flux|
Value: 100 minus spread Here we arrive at 99.4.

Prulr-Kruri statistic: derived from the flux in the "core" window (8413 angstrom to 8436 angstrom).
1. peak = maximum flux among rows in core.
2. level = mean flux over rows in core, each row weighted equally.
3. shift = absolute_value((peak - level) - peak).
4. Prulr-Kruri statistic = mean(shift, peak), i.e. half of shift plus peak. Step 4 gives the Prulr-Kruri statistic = 28.9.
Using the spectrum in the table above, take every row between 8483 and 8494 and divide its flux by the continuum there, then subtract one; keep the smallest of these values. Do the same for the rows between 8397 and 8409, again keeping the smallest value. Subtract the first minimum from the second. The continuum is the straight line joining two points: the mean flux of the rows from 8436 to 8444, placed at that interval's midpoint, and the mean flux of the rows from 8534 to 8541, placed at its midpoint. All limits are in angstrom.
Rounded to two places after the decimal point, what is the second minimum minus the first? -0.28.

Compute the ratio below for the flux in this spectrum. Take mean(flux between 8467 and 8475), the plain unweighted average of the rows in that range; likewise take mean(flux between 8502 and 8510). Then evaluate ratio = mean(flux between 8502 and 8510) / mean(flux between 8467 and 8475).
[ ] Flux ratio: 0.92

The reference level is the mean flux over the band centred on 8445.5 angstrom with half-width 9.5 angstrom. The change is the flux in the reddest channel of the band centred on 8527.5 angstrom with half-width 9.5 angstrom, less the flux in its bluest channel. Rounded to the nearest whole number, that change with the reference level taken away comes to -28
